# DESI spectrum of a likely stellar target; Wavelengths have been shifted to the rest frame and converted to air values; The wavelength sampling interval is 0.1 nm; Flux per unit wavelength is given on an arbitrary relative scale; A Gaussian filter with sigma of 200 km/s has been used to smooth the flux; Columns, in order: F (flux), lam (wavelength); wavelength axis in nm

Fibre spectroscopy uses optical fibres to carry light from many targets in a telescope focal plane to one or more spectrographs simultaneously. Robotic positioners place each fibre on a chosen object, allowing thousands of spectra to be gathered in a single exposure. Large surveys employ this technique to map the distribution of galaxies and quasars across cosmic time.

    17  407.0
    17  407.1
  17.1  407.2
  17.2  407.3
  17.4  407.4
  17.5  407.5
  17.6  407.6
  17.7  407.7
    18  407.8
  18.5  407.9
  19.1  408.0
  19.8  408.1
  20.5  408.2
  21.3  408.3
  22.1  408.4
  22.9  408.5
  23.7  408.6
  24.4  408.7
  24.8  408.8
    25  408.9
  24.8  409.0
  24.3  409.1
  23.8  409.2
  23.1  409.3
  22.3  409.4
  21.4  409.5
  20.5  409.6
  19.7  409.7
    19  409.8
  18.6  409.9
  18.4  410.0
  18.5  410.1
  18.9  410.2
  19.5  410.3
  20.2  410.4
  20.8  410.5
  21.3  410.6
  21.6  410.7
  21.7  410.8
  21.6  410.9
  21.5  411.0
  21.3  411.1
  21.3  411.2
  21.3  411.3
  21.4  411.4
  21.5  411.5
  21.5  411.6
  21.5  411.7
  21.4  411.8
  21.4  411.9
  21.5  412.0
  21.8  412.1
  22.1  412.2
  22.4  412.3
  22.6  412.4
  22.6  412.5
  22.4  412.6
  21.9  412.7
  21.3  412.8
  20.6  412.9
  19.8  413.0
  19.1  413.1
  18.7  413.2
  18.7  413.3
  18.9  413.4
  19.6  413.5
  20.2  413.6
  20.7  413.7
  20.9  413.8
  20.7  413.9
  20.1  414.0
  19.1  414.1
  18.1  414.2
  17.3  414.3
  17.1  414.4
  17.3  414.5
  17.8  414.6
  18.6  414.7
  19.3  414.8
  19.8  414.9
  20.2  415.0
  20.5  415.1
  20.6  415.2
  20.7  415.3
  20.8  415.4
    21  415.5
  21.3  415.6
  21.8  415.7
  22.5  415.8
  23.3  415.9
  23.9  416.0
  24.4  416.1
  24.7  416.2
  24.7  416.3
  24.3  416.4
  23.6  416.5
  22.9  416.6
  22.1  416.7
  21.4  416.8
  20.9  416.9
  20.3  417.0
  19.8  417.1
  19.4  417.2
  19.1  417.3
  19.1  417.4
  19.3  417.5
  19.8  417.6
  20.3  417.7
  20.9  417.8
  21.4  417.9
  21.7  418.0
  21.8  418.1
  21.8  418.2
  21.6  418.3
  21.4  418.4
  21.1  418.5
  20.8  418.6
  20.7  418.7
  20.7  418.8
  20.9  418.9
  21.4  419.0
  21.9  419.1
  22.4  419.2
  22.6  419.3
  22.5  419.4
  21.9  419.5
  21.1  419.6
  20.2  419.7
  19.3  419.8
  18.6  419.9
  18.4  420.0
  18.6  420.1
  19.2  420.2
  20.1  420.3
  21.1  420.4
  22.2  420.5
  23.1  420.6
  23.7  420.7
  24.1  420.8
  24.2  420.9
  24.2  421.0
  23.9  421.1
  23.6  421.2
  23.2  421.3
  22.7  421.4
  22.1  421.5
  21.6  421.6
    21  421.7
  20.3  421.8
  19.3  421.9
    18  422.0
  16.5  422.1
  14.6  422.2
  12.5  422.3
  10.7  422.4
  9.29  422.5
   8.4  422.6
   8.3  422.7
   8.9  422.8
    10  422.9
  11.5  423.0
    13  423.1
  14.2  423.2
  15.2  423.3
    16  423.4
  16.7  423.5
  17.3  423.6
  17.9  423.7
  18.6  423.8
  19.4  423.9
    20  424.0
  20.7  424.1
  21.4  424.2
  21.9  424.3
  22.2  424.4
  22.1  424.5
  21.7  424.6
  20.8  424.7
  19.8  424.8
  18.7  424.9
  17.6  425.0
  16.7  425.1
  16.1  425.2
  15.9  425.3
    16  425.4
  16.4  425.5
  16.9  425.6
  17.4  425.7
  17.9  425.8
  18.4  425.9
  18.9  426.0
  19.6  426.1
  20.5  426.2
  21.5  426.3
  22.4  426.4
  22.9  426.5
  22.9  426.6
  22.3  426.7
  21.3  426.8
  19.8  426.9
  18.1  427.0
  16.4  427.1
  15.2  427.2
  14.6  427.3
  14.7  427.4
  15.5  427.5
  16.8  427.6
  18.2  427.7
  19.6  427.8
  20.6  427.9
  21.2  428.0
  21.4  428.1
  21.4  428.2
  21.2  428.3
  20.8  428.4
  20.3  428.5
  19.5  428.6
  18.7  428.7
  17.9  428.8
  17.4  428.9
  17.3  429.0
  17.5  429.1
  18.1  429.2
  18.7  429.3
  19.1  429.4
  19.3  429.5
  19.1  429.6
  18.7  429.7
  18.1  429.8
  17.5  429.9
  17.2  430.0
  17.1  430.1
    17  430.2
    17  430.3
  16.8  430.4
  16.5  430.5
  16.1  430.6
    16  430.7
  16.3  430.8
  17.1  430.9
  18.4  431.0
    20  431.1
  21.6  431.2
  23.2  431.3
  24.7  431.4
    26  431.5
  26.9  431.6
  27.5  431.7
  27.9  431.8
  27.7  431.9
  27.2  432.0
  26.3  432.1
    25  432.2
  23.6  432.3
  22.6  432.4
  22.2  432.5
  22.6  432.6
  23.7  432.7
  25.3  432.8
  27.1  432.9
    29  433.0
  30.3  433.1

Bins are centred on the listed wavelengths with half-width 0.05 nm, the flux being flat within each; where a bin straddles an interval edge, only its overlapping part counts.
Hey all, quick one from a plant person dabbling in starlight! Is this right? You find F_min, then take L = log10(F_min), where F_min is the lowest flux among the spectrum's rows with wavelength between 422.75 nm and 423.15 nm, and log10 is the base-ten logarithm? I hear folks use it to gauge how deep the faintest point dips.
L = 0.95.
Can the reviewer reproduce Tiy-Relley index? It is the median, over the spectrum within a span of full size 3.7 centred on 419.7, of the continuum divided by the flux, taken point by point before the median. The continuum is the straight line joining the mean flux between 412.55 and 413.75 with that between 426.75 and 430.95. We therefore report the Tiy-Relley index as 0.90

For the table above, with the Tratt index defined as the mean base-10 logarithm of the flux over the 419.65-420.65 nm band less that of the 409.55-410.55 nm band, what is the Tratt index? 0.01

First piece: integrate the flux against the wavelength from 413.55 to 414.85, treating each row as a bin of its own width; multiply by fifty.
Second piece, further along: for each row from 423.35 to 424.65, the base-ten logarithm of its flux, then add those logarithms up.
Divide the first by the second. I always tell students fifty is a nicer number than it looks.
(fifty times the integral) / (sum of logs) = 73.6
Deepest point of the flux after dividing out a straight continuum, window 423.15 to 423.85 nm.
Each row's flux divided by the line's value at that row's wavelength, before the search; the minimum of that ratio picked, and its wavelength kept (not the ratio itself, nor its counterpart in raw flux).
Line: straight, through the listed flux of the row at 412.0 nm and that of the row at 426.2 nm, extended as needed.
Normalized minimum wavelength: 423.2 nm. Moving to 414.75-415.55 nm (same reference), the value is 414.8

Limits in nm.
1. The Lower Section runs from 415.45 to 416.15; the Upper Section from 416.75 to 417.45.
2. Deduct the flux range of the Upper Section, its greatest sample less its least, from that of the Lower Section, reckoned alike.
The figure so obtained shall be 1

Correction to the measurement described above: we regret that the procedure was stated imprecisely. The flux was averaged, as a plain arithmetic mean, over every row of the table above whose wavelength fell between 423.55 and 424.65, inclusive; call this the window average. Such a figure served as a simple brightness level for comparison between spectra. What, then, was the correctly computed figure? 20.3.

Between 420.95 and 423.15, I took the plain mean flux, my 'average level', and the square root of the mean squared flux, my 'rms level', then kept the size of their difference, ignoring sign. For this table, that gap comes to 0.97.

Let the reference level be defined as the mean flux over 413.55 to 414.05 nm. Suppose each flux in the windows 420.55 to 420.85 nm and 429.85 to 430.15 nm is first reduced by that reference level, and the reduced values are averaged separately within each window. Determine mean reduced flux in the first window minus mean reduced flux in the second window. 6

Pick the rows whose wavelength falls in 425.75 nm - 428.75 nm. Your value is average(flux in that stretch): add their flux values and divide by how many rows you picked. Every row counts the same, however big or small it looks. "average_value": 19.4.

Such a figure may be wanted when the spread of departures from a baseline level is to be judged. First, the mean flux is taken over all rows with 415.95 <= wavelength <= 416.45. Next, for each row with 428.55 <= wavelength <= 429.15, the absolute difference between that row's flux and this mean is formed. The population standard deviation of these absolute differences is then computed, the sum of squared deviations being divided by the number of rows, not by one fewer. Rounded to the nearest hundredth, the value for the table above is 0.80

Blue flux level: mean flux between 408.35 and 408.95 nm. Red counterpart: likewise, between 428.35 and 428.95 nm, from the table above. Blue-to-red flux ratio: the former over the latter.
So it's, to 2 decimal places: 1.25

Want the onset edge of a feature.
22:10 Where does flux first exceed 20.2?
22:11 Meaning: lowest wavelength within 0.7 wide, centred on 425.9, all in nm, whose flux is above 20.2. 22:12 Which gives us 426.2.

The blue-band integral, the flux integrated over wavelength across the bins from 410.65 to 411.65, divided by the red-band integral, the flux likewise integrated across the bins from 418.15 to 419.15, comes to 1.01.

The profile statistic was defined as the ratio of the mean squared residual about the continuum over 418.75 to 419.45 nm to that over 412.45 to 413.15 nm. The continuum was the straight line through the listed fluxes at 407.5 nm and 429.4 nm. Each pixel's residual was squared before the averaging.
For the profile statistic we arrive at 1.0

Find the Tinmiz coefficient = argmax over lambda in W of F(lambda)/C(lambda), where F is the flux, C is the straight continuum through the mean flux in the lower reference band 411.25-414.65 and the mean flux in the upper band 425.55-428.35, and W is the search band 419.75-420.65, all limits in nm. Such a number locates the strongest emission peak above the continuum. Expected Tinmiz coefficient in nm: 420.6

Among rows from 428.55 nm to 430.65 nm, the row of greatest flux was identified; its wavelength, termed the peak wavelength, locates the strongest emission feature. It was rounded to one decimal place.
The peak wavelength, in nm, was 428.6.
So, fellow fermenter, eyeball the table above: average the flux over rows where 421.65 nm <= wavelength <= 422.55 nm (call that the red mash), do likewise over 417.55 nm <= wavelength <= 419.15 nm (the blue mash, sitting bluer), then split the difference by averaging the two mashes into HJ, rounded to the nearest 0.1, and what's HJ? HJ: 18.5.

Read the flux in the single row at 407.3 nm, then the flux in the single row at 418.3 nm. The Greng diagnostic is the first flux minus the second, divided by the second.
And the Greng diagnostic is -0.20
